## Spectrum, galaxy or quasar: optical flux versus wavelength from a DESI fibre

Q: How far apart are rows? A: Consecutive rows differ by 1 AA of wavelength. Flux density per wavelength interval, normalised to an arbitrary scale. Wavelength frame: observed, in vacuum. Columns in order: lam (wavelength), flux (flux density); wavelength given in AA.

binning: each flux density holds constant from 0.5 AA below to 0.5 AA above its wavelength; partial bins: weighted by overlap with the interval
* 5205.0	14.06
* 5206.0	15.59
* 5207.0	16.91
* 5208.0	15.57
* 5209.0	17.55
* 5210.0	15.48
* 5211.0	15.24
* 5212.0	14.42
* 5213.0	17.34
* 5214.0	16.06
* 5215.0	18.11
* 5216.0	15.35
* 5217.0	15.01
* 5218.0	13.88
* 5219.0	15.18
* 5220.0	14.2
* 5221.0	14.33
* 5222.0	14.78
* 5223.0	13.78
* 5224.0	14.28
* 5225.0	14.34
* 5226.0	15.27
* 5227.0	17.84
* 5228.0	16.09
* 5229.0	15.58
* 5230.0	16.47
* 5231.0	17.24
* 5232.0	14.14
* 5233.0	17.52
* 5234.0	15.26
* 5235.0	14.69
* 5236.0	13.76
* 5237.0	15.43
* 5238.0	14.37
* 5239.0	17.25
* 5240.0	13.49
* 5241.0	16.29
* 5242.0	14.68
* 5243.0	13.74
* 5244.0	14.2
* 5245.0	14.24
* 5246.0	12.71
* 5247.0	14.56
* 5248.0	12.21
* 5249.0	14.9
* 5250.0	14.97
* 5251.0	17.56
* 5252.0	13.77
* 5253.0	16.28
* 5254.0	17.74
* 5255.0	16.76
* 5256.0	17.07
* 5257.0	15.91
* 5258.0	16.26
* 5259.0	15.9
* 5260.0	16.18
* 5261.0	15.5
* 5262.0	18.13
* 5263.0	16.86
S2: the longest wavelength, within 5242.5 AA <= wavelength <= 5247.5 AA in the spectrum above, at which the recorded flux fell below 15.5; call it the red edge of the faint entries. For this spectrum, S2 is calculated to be 5247.0 AA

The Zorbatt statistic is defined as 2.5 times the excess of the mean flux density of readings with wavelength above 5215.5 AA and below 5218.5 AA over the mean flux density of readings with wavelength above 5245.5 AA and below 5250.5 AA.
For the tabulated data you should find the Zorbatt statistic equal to 2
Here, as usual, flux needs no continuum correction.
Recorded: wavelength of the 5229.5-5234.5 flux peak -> 5233.0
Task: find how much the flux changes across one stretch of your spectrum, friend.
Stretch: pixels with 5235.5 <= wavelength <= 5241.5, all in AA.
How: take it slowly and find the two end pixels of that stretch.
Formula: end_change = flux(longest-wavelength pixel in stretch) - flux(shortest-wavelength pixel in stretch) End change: 2.5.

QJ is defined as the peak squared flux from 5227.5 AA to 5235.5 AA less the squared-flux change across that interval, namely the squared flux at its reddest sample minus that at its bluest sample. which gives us 350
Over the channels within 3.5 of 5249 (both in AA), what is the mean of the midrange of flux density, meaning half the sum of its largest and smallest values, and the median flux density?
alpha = 14.7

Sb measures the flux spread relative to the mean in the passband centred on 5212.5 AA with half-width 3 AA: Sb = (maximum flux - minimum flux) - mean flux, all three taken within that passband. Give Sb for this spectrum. -12.4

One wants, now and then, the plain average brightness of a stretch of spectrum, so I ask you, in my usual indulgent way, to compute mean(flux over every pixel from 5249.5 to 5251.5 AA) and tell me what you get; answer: 16.3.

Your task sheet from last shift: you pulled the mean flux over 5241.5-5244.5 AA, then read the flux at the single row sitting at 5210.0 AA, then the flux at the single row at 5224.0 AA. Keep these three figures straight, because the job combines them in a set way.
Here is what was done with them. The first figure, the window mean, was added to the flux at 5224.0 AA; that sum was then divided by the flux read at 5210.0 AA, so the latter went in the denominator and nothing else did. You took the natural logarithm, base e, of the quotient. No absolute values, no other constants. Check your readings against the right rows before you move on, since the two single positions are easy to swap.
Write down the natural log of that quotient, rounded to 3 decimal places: 0.610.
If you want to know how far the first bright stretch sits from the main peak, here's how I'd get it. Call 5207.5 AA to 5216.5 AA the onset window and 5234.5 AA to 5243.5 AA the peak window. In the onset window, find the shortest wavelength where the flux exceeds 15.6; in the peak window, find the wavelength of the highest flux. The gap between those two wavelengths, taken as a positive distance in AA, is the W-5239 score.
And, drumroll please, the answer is 30 AA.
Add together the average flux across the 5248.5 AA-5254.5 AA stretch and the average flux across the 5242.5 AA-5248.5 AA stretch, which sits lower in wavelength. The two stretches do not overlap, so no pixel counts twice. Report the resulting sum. 29.5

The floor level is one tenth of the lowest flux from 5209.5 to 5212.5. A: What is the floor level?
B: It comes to 1.44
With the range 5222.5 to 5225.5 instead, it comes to 1.38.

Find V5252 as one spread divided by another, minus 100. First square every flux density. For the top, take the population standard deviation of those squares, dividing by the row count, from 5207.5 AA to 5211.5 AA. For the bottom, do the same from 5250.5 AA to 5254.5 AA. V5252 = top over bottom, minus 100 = -99.4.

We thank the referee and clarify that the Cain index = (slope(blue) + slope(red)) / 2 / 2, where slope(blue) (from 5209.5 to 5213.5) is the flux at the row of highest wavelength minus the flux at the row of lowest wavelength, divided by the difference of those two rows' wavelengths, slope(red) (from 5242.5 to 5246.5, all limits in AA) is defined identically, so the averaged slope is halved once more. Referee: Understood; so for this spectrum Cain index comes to 0.07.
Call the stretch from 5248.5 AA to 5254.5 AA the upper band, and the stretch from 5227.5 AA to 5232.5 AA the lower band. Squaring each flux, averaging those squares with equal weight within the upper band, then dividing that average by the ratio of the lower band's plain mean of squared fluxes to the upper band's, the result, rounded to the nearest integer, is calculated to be 254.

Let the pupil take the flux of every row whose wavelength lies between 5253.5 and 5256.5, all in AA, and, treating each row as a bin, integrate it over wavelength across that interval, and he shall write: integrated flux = 51.6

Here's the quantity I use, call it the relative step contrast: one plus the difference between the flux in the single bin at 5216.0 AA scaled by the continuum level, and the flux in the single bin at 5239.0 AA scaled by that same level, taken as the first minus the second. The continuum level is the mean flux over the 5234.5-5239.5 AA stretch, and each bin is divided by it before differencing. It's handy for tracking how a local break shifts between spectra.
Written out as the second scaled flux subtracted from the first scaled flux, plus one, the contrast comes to 0.87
